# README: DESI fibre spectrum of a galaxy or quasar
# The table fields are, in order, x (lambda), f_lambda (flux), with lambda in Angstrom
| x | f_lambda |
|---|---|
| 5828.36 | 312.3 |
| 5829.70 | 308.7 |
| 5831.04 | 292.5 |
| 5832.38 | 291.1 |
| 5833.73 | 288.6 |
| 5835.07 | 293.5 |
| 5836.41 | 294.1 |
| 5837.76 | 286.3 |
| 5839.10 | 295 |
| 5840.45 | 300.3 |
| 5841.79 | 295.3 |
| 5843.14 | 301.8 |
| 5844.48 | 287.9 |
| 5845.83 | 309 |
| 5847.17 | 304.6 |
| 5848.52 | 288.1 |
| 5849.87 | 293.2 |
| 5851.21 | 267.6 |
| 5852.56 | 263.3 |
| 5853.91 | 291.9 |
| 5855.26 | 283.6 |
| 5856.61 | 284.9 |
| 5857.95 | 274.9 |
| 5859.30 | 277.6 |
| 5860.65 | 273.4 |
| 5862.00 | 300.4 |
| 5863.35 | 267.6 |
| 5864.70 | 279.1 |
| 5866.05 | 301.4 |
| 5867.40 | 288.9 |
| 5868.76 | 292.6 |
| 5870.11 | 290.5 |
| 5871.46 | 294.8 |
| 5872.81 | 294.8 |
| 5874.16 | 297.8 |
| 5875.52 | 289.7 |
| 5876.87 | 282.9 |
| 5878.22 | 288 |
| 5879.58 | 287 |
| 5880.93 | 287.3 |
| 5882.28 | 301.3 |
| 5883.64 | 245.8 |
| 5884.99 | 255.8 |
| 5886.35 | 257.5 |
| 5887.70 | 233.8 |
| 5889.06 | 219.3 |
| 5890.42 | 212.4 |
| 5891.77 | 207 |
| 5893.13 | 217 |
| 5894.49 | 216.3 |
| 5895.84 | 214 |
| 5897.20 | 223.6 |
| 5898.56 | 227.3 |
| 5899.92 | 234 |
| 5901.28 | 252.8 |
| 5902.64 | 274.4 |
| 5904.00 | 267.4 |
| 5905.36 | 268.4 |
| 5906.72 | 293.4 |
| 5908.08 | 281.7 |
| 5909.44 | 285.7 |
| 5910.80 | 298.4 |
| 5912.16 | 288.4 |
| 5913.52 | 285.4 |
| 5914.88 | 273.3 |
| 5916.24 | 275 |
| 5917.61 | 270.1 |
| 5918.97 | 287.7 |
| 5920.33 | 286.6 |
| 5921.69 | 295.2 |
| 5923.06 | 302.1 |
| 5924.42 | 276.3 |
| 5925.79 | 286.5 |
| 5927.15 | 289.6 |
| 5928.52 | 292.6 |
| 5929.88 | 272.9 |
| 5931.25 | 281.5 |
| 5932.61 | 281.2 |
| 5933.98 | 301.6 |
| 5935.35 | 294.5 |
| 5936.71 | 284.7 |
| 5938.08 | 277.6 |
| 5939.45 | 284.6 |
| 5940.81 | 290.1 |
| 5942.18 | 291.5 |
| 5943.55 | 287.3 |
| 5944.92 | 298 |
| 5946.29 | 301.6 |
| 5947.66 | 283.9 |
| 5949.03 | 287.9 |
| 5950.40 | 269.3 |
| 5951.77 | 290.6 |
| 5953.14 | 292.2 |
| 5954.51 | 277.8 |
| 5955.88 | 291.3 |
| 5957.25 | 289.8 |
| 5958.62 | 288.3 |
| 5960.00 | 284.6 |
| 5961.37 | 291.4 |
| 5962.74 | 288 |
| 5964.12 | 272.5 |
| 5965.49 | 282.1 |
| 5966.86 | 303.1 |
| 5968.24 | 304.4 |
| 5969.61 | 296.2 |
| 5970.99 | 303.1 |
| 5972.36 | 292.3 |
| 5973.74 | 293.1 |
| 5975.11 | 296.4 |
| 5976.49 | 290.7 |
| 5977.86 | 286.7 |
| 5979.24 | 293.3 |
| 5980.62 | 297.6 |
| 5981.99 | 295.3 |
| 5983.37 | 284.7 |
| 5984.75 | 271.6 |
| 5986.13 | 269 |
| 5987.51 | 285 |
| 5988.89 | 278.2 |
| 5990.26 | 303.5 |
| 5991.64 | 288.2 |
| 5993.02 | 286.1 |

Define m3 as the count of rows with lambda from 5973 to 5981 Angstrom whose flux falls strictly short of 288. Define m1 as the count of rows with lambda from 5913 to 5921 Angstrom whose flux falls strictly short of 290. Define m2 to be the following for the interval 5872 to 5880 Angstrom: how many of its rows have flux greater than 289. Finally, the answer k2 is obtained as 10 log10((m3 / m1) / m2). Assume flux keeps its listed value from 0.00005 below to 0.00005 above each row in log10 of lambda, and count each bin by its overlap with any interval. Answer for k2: -13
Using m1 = 6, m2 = 3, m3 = 1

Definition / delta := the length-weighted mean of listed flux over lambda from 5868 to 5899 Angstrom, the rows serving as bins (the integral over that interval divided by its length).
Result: 258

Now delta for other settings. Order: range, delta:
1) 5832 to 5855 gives 291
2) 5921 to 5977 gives 289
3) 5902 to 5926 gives 283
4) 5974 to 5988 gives 287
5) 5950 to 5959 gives 286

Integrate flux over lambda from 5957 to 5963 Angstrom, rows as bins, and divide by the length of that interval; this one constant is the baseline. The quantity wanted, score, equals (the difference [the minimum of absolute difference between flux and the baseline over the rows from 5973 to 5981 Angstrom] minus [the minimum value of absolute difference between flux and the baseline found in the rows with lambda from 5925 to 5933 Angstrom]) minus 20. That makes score -19.7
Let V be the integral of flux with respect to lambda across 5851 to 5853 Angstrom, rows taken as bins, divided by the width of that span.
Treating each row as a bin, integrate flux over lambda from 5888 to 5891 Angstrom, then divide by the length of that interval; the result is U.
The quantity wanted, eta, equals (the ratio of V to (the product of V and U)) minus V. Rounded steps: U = 218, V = 265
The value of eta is -265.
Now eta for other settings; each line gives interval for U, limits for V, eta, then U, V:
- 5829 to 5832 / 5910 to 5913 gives -293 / 301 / 293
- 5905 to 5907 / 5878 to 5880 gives -287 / 280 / 287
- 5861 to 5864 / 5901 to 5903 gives -264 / 283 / 264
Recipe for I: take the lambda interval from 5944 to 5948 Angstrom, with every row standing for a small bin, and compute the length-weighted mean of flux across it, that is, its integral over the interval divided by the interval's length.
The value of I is 295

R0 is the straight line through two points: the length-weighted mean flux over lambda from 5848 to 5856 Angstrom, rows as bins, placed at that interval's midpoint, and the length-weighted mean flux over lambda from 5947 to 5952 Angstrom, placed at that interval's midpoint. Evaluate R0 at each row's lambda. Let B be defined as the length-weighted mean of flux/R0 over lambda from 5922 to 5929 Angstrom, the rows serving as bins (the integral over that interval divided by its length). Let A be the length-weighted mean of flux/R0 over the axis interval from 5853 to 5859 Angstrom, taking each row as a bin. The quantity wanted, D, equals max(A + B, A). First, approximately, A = 1.01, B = 1.03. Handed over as 2.032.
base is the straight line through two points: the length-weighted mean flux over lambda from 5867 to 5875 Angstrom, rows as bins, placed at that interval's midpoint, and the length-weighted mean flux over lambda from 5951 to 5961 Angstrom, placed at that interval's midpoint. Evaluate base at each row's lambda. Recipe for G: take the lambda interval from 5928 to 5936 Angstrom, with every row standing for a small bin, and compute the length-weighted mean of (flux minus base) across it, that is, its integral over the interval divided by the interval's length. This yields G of -2.0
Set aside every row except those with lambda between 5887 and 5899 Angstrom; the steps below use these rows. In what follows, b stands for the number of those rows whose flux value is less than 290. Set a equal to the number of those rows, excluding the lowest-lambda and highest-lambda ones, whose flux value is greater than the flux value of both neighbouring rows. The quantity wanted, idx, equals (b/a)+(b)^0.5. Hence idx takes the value 12.0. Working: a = 1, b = 9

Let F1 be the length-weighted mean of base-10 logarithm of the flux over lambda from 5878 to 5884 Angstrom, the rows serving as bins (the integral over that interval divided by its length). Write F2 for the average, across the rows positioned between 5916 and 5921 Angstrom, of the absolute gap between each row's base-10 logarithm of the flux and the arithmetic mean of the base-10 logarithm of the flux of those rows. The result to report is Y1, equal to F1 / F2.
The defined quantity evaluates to 216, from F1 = 2.45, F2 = 0.0113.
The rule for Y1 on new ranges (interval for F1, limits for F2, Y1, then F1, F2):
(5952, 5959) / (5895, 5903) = 80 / 2.46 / 0.0307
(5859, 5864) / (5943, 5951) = 206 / 2.45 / 0.0119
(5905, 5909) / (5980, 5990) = 184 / 2.45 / 0.0134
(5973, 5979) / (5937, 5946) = 326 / 2.47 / 0.0076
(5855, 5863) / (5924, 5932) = 252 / 2.45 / 0.0097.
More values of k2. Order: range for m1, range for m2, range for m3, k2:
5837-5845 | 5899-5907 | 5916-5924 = 3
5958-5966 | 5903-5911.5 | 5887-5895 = -2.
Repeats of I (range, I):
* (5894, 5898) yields 218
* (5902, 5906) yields 270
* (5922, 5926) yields 289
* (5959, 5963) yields 288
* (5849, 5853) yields 276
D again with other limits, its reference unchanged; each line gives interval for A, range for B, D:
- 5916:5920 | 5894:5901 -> 1.787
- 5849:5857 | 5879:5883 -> 2.035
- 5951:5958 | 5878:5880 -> 2.040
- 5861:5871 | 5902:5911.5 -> 2.024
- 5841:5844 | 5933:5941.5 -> 2.086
